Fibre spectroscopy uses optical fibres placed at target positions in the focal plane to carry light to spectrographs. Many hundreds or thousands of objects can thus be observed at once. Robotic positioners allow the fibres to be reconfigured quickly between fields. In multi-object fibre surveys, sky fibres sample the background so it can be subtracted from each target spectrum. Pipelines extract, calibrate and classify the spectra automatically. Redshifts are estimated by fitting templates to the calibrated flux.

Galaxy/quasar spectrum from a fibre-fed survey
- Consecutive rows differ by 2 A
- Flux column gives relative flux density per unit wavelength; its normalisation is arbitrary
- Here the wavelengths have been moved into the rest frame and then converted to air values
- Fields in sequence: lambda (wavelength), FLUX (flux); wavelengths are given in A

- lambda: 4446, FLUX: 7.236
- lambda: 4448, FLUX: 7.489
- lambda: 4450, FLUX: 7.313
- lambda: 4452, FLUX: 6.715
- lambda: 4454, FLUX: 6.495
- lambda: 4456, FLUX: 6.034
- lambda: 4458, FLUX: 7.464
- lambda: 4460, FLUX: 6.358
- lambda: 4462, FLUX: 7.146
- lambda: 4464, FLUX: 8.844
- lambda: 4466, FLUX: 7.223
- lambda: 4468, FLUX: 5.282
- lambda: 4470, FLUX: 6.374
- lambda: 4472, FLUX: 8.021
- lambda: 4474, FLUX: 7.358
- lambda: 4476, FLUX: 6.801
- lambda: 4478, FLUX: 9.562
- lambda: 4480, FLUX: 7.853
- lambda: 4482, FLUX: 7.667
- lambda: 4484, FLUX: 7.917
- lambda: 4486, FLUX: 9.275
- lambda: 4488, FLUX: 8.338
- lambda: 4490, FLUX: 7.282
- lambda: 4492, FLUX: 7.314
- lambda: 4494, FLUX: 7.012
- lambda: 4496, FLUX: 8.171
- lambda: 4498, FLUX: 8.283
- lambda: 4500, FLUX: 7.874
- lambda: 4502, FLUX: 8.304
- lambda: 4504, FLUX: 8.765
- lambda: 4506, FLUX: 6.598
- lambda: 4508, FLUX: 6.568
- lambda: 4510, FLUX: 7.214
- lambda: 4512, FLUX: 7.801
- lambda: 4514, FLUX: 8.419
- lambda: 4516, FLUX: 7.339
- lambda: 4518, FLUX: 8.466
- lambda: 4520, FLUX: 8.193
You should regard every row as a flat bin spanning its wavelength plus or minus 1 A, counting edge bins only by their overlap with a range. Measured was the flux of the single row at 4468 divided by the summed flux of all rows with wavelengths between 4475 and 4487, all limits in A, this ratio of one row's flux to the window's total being 0.108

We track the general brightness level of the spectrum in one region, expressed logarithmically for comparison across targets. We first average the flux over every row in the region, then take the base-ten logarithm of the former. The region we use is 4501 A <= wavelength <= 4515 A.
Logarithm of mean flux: 0.885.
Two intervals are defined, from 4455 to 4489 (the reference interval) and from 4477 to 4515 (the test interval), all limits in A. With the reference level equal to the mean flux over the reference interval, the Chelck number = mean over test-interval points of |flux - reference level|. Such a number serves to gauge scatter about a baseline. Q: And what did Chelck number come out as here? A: 0.72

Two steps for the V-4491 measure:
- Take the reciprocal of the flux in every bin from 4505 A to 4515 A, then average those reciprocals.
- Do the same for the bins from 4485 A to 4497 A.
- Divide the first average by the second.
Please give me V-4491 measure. 1.08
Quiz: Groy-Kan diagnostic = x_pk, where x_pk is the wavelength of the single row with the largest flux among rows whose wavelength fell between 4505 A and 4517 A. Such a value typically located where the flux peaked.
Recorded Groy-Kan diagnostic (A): 4514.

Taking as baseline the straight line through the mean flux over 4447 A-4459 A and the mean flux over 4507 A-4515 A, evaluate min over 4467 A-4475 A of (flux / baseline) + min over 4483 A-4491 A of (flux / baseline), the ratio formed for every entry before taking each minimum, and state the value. 1.75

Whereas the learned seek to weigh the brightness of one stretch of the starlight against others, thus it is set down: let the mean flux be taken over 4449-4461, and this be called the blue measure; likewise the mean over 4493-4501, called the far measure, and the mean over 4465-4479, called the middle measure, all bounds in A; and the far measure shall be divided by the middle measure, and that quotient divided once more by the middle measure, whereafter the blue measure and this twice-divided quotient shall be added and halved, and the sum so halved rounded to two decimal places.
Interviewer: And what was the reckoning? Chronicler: 3.44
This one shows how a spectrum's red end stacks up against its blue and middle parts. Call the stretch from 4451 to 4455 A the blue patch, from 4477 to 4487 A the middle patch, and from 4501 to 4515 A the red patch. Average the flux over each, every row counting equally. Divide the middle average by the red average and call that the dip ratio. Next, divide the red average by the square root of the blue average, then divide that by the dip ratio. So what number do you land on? 2.71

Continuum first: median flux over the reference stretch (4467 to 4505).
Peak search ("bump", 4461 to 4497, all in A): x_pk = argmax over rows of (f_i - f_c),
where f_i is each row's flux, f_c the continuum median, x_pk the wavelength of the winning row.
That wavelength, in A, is 4478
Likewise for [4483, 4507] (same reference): 4486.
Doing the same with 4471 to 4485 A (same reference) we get 4478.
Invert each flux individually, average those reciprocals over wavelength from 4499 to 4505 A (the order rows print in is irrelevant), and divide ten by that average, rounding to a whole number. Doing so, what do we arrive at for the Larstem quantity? 83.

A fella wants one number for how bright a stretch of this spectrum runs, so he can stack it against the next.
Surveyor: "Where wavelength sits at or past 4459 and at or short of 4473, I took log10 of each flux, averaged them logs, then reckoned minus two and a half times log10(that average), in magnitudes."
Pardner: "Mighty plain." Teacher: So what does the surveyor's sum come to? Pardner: 0.19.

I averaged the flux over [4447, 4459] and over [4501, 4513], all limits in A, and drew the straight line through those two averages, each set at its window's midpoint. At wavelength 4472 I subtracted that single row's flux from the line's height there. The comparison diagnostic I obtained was -0.9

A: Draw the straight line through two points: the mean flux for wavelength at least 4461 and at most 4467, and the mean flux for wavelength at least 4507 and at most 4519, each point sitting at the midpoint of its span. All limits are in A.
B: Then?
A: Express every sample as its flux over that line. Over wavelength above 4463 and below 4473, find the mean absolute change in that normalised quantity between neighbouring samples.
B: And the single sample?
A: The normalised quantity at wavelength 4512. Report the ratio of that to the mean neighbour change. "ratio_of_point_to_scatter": 5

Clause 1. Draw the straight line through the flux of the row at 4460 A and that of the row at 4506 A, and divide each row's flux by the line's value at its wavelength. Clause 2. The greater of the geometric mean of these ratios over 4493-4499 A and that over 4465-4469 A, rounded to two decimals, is 1.19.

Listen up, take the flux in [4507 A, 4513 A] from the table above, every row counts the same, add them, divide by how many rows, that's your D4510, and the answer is 7.2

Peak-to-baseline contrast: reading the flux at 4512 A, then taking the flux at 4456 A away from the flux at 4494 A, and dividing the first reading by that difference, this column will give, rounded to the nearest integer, 8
